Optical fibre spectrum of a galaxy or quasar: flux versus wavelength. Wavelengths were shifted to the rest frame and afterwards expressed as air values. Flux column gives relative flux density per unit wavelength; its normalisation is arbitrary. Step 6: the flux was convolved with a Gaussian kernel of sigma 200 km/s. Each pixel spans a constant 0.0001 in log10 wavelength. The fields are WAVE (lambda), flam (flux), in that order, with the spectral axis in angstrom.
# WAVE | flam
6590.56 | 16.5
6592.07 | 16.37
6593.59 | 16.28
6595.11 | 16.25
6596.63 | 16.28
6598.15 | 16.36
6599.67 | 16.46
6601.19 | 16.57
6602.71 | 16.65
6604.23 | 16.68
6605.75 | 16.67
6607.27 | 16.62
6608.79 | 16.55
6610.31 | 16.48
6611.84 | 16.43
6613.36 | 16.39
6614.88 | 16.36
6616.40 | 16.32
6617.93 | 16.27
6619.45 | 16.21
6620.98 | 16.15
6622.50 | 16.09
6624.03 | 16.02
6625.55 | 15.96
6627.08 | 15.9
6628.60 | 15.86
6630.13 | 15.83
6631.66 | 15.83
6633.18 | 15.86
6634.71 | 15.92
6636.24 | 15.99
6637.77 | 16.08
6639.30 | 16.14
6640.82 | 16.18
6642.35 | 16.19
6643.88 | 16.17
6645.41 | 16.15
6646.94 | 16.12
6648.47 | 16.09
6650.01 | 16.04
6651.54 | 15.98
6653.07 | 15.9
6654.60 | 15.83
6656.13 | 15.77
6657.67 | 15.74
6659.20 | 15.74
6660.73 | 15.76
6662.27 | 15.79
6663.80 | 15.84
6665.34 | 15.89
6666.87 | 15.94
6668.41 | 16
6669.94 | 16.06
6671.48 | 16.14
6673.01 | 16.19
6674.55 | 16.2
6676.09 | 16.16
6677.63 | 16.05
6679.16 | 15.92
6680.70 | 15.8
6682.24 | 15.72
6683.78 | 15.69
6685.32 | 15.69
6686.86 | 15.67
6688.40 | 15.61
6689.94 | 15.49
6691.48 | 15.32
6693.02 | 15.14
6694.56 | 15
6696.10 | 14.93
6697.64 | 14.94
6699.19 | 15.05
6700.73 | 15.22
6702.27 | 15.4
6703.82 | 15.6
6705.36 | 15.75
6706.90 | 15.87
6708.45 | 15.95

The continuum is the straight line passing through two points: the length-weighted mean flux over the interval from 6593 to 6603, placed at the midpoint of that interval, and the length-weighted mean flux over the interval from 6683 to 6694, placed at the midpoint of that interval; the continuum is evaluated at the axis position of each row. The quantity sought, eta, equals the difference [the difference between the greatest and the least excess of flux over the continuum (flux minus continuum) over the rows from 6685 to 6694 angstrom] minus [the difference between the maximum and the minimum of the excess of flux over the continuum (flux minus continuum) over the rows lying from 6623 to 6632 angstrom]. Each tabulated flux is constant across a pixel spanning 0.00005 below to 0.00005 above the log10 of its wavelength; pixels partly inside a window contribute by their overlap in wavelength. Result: 0.3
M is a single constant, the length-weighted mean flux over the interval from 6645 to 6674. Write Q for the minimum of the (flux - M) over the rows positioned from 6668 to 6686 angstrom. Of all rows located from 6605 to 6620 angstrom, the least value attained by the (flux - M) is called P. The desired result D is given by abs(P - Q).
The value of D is 0.5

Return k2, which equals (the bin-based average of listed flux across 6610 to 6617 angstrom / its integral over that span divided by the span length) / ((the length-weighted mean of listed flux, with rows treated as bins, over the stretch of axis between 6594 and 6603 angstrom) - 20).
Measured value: -4.6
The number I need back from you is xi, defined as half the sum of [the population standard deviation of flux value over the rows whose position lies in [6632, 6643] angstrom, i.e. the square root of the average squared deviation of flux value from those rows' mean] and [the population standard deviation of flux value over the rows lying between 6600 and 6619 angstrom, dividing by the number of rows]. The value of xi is 0.13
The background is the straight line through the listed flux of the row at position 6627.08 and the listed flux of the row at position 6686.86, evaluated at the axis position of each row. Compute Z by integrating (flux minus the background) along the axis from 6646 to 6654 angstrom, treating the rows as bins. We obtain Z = 2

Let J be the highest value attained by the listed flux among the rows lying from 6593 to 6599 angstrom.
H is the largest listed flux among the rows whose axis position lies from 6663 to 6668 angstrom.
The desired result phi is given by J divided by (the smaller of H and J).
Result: 1.03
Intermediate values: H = 15.94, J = 16.36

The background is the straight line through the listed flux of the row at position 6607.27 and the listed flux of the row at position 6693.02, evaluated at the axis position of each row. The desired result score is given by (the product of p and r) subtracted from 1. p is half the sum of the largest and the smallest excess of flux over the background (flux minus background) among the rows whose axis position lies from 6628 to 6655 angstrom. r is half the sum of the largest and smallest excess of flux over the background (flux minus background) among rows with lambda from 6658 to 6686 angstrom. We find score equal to 1.04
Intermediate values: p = -0.10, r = 0.38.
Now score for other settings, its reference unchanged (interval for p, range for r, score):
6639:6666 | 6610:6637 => 1.03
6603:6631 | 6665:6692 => 1.08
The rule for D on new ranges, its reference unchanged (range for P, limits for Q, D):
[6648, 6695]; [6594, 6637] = 0.8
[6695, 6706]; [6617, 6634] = 0.9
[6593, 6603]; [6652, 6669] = 0.5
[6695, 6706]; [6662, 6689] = 0.7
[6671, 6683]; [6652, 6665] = 0.0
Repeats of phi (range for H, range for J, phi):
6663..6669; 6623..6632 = 1.00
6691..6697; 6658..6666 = 1.04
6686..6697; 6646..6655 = 1.03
